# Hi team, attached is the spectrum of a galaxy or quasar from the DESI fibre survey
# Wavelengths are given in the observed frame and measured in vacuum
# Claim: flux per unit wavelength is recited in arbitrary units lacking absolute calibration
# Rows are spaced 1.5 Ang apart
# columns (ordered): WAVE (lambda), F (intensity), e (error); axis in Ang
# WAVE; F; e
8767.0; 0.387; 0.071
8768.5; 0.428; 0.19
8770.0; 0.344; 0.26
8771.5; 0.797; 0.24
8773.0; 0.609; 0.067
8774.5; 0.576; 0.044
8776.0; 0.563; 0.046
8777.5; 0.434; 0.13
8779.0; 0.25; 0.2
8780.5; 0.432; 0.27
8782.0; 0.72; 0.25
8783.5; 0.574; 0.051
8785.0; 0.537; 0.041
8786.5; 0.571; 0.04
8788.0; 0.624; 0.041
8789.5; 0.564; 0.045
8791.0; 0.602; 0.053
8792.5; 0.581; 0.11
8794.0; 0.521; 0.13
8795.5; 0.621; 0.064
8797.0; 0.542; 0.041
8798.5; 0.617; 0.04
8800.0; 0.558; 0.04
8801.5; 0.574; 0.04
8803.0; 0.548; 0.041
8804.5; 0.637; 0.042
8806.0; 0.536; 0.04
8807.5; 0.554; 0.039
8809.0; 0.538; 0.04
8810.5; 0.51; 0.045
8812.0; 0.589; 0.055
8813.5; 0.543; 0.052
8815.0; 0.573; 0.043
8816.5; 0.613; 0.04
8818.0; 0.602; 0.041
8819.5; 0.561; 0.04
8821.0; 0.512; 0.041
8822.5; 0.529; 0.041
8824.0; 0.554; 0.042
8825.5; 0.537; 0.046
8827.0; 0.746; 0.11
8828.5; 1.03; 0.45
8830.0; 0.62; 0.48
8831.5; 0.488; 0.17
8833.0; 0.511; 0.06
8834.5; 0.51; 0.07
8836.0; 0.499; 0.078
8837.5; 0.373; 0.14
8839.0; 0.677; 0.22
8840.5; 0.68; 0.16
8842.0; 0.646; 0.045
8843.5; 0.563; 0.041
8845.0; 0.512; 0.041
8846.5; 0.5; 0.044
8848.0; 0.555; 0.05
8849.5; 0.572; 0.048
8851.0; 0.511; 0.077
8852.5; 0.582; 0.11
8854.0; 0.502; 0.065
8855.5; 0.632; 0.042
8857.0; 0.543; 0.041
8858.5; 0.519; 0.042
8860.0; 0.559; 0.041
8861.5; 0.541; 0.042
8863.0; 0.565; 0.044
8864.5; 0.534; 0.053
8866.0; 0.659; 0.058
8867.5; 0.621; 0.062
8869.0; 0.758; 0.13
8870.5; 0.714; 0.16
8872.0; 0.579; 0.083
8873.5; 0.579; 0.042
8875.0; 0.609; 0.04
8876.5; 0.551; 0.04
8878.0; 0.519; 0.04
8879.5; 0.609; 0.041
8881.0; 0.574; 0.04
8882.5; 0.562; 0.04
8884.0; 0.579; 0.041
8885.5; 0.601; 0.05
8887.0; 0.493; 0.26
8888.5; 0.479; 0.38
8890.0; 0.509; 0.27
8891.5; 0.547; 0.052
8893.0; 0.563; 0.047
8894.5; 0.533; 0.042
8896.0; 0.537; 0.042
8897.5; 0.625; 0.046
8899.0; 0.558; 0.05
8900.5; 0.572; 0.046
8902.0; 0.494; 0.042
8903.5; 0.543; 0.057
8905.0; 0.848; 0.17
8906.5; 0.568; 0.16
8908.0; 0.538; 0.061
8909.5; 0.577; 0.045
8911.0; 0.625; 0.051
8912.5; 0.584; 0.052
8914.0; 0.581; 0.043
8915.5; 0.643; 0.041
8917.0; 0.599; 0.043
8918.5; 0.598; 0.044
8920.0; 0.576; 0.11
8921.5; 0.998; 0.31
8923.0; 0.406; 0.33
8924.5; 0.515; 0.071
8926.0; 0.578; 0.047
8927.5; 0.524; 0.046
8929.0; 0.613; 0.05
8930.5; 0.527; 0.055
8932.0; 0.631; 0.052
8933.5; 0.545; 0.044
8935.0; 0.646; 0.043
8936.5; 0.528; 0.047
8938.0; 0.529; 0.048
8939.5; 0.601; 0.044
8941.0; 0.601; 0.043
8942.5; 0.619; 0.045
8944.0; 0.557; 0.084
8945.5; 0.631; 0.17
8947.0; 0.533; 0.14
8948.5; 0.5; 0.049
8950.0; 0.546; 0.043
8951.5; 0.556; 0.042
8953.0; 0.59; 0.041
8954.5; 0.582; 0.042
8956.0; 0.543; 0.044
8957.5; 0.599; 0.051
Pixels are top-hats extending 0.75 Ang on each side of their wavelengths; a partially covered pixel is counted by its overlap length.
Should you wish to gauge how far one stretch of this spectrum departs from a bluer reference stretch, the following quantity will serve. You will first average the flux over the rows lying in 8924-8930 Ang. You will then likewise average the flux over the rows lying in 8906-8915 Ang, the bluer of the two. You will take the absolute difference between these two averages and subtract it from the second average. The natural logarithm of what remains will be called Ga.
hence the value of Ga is -0.58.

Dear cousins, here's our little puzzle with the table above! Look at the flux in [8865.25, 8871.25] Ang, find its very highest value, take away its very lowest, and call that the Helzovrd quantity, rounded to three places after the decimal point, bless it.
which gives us 0.137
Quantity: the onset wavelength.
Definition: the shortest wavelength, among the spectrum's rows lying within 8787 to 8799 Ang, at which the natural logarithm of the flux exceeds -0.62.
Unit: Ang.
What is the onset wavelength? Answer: 8788.0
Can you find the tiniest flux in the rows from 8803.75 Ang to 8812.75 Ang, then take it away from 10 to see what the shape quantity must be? 9.49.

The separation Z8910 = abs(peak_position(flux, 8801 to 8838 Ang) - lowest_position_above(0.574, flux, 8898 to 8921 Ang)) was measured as 76.5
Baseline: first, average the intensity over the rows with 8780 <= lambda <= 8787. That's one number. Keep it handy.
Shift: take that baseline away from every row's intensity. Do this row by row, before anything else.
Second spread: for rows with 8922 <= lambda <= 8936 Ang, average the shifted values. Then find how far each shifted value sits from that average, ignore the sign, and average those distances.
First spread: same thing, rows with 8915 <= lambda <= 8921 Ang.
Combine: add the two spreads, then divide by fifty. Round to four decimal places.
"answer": 0.0015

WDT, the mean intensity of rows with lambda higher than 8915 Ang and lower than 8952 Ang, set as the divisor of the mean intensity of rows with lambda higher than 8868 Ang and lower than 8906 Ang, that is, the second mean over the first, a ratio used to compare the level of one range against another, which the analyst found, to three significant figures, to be 0.996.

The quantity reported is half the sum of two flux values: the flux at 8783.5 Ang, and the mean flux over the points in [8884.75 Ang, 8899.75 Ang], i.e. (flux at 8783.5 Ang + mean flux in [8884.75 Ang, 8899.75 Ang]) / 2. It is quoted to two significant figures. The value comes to 0.56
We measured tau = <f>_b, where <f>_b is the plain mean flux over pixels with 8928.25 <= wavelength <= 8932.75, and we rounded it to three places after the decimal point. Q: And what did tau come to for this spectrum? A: 0.590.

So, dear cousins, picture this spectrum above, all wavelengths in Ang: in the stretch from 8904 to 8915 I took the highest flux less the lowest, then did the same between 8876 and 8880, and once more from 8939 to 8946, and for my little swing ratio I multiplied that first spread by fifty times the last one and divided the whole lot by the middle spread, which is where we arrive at 13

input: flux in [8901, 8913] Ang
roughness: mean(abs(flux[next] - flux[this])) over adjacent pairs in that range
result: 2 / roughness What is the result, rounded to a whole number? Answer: 18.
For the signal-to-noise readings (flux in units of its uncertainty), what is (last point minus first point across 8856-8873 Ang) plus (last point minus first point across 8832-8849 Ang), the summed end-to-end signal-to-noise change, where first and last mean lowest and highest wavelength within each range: -4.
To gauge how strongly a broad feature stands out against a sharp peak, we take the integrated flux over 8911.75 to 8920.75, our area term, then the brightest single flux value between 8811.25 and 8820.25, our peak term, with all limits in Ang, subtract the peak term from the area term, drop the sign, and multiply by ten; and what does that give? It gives 48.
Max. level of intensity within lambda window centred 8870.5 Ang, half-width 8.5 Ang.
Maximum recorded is 0.758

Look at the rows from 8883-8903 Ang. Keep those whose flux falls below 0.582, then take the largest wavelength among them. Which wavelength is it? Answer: 8902.0 Ang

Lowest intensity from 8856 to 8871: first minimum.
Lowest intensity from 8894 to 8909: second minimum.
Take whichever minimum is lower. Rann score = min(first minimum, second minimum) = 0.494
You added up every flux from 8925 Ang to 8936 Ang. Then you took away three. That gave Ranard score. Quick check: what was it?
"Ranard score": 1.06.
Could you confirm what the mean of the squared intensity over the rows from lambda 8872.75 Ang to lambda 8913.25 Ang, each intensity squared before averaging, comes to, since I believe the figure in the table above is 0.33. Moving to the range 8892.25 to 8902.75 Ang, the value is 0.31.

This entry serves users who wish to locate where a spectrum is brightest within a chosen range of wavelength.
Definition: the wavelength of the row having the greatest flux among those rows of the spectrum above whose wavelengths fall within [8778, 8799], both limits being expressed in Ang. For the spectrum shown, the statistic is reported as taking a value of 8782.0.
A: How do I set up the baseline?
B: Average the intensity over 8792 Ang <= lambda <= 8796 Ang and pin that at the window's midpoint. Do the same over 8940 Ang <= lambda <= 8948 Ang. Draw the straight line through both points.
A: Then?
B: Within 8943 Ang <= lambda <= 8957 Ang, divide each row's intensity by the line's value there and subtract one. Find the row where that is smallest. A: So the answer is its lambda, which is 8948.5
